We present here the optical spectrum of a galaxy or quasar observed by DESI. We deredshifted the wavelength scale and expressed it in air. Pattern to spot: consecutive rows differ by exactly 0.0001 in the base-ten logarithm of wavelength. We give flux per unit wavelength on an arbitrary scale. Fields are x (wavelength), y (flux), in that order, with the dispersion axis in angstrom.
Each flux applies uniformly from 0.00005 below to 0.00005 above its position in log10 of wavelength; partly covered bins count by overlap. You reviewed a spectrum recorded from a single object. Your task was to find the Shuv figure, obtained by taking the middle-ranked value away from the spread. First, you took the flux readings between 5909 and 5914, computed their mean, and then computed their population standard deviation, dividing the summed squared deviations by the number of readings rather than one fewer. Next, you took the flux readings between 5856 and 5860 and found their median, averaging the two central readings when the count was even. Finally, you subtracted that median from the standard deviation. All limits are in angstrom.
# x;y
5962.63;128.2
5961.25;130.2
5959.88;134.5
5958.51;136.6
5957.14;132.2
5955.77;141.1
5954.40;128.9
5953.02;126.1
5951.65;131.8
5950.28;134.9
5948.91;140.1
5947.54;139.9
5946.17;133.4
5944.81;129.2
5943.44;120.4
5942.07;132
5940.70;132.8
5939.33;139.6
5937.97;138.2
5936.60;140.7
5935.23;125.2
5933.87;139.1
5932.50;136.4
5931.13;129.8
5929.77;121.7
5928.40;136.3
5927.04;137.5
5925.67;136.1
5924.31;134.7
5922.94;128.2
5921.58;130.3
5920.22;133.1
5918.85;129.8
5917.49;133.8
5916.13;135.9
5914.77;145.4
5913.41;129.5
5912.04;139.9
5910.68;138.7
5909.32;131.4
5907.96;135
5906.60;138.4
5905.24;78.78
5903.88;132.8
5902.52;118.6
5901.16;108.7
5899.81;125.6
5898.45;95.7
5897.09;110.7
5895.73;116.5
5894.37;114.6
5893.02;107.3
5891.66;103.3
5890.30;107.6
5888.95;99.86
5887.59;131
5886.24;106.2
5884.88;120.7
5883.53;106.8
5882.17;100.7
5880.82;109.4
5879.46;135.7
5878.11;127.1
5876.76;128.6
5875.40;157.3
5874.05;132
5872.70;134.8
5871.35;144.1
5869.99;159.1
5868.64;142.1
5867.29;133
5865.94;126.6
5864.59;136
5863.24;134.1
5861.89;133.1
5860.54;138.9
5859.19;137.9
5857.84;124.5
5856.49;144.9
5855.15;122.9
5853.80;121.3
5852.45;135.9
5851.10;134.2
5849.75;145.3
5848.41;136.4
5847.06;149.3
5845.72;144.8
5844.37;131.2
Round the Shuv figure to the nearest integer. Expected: -133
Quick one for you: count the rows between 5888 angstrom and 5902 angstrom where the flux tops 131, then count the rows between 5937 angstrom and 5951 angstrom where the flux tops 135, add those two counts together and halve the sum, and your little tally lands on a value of 2.00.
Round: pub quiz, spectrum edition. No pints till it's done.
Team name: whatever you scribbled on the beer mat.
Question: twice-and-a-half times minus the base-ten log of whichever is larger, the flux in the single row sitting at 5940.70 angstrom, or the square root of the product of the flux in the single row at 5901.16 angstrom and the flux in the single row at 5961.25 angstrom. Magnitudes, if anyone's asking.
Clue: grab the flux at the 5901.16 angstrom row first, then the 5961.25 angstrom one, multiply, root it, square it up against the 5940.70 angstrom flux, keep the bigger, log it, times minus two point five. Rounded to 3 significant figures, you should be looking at -5.31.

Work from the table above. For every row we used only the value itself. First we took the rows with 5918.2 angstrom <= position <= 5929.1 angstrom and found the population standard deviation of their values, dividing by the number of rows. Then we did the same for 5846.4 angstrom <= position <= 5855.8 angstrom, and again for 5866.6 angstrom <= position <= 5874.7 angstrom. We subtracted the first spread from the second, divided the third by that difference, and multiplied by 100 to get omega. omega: 146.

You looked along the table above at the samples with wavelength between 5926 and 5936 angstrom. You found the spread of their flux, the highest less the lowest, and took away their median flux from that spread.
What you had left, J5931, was -119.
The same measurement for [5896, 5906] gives -57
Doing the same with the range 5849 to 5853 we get -125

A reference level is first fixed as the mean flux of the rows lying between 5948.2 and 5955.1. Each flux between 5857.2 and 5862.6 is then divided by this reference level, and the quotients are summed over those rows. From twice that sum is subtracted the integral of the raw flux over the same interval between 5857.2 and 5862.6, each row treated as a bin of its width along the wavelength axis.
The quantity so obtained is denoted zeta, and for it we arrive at -713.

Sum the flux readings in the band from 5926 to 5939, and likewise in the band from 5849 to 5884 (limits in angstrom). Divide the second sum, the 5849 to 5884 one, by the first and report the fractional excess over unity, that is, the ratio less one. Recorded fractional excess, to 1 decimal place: 1.9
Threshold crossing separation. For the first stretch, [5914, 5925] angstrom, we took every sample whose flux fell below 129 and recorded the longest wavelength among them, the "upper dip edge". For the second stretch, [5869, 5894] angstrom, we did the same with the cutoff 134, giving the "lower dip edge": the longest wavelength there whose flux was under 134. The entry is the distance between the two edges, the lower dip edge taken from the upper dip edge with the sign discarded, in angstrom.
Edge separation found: 29.9 angstrom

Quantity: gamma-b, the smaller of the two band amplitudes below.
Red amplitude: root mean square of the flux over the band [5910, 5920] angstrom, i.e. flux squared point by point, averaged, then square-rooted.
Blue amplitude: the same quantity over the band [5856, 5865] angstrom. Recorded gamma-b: 136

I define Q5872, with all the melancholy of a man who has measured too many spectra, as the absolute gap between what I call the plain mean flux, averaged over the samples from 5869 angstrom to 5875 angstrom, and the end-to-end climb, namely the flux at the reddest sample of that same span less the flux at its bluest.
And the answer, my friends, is 170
